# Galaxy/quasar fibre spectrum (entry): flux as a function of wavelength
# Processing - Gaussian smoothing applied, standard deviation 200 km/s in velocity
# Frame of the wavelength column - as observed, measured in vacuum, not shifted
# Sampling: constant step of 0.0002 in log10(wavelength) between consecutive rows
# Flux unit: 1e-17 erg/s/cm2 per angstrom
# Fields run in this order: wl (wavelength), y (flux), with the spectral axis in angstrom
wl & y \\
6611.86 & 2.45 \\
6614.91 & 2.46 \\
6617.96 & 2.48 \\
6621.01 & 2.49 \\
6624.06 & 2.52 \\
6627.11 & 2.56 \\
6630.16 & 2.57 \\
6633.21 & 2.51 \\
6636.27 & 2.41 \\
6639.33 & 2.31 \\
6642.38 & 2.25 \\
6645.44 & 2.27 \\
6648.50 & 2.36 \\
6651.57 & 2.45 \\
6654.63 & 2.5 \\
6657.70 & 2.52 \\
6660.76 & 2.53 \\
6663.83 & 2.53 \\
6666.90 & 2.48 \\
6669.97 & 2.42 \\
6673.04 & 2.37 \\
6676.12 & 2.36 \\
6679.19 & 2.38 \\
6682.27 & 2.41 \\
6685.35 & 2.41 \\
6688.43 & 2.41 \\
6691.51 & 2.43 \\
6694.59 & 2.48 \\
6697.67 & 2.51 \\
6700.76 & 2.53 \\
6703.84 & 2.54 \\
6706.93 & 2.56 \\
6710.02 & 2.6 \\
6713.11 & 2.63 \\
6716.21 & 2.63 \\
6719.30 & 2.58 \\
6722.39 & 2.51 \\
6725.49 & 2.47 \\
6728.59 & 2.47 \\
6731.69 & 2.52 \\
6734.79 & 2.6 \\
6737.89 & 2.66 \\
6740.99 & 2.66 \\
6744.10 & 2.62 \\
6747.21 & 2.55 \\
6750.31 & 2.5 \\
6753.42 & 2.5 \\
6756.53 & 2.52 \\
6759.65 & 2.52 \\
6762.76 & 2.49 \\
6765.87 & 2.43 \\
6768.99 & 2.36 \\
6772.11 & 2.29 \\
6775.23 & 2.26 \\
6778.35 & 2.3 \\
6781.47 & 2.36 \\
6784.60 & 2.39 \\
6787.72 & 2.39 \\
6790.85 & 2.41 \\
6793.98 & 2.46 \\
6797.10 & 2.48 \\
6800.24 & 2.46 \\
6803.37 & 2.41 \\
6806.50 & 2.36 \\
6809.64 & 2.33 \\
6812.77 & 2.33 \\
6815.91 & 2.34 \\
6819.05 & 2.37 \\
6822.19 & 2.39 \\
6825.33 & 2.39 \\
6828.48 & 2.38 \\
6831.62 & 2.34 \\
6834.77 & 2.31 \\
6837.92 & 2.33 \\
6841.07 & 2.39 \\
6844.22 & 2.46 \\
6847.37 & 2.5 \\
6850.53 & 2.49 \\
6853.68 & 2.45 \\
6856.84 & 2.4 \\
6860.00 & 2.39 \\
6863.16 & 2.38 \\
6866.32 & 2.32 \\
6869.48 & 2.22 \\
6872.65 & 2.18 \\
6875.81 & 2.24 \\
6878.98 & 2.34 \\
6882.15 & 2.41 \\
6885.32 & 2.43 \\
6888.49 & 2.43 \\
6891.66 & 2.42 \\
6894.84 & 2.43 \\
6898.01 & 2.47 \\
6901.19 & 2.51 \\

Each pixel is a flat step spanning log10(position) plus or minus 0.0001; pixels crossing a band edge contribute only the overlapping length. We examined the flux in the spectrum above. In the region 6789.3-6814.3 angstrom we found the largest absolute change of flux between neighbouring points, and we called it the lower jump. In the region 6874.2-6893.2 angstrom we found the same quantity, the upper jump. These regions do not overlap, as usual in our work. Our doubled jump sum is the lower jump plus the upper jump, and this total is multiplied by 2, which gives 0.30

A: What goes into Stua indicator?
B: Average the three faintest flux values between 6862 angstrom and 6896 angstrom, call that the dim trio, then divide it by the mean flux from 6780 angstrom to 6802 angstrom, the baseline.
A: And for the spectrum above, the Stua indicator 0.91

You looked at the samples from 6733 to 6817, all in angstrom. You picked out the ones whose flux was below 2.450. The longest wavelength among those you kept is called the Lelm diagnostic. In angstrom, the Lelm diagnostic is 6815.91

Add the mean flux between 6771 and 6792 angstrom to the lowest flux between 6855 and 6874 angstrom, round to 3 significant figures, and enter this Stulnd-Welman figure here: 4.52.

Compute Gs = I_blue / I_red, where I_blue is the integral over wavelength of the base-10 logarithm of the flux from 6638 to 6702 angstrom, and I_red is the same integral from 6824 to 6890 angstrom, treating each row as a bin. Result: 1.00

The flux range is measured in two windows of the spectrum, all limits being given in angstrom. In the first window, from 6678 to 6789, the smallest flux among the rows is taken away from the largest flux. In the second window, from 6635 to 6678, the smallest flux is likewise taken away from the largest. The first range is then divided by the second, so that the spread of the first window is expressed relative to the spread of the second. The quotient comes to 1.4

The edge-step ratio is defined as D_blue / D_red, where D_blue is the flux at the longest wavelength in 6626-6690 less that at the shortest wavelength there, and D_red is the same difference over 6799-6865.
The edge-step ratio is 1.9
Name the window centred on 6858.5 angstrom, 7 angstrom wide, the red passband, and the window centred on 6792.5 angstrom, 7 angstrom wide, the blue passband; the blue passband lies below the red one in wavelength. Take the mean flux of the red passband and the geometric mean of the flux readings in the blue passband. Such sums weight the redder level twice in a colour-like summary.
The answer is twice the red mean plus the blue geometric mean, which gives 7.22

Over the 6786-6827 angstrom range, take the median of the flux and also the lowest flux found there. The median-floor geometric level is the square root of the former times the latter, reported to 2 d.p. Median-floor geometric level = 2.36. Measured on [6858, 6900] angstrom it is 2.28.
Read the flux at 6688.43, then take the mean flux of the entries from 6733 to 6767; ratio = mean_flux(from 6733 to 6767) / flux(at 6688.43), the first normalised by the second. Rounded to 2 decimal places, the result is 1.06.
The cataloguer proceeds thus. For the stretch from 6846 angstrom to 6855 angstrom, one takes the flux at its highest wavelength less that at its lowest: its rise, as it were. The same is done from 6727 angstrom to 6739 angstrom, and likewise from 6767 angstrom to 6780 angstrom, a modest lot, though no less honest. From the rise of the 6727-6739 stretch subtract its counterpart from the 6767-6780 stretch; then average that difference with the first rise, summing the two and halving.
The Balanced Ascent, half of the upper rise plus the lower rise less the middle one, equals 0.10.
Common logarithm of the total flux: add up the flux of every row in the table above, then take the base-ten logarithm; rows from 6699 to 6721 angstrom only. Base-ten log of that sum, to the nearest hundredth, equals 1.26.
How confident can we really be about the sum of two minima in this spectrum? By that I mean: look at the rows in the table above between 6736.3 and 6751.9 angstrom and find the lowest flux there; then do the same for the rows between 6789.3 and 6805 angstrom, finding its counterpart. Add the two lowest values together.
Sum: 4.91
